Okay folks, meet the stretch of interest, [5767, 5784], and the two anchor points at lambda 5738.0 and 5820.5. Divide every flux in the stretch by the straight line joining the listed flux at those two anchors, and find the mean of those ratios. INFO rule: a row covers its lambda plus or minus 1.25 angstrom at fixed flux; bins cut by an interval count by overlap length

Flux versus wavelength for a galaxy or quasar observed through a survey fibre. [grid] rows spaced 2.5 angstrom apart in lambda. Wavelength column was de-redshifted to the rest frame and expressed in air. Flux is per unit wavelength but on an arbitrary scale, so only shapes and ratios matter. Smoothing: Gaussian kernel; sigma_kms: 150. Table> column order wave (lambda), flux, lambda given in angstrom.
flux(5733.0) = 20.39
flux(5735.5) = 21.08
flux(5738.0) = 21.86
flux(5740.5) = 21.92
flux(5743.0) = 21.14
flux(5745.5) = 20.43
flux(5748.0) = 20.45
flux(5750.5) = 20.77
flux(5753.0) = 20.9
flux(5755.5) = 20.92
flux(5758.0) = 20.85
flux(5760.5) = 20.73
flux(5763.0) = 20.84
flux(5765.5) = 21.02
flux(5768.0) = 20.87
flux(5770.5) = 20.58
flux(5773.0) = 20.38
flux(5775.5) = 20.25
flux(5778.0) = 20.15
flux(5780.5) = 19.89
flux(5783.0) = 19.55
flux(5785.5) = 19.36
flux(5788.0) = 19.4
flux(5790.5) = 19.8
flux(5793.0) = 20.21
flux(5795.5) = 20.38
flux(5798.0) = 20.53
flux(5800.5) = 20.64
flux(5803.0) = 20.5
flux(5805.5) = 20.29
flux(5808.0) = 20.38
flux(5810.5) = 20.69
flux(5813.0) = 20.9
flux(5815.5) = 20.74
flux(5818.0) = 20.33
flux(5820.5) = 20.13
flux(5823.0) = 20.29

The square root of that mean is 0.98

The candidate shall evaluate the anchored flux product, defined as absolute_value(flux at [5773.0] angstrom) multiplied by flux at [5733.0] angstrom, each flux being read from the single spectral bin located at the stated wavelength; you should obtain 416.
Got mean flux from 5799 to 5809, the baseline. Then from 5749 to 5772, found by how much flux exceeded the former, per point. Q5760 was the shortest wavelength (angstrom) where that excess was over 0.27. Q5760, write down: 5750.5 angstrom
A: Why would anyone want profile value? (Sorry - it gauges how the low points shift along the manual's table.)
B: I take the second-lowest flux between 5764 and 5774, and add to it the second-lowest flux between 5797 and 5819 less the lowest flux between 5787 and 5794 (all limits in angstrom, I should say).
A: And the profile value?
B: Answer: 21.5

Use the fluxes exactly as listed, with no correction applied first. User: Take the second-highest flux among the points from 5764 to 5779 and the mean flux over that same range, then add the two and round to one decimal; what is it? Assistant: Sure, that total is 41.4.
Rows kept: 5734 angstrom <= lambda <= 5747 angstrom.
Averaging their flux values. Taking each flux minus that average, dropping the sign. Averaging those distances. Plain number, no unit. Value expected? 0.48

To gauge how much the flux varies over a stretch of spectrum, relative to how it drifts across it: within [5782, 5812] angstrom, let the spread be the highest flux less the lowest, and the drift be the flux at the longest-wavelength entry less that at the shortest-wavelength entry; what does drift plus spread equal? 2.47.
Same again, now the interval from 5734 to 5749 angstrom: 0.86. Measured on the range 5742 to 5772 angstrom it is 0.15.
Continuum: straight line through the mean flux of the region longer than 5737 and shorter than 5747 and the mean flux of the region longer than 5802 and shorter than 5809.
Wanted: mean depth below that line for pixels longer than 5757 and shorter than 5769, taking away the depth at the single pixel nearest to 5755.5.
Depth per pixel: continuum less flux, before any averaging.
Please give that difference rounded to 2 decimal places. -0.05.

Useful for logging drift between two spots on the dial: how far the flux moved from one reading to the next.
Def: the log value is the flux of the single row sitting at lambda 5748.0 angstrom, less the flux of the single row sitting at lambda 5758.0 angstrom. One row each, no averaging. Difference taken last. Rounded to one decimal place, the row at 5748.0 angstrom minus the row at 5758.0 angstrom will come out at -0.4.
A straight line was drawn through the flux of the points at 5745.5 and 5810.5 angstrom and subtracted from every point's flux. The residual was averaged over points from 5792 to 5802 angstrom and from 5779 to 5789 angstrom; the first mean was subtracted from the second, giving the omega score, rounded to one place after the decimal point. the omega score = -0.8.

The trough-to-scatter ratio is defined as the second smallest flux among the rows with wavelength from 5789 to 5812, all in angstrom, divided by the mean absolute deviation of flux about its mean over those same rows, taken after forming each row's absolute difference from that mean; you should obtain 108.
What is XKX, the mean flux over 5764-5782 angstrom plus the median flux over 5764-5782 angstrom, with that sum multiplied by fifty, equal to 2041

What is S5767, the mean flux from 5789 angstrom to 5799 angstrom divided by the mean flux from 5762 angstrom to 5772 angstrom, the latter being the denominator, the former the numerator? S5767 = 0.97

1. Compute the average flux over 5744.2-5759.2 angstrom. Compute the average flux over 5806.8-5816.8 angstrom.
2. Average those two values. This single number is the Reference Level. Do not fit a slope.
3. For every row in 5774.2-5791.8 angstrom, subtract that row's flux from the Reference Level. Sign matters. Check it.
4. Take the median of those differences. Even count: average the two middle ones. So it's 0.90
